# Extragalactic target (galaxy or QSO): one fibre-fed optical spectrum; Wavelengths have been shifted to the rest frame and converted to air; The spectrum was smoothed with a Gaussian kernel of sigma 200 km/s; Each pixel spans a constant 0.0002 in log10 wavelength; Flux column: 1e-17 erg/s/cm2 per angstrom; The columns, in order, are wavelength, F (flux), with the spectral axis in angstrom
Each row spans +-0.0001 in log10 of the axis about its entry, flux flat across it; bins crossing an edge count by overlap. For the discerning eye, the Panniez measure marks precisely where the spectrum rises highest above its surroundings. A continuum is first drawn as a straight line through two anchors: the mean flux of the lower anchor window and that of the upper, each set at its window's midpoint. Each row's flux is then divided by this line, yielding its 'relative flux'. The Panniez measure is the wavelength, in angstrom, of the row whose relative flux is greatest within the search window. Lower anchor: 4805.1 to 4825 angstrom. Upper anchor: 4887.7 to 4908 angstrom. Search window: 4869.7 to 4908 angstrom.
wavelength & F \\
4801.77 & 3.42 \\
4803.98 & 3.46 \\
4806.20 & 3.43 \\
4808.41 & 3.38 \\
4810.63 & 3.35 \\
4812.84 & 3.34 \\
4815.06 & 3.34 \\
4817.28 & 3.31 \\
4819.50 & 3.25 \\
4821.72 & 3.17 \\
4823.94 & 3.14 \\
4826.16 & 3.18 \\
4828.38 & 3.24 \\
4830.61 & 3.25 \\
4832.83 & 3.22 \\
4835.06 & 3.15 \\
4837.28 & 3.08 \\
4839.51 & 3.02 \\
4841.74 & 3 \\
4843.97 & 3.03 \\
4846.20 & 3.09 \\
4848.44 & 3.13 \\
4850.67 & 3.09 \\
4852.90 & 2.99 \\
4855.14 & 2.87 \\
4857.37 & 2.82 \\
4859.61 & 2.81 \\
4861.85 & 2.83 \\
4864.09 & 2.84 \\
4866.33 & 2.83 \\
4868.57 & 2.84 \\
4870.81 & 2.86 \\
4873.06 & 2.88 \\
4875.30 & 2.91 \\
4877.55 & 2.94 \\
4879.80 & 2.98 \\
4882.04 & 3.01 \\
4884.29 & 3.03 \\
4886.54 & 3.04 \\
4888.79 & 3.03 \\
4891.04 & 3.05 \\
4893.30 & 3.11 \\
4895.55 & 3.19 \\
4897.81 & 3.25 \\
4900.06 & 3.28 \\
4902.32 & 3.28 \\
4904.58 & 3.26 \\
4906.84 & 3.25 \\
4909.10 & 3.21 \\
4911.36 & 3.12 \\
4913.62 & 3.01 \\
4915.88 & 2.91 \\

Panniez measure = 4902.32 angstrom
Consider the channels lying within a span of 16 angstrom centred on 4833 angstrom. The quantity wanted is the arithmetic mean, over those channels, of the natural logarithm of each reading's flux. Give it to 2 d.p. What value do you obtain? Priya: 1.15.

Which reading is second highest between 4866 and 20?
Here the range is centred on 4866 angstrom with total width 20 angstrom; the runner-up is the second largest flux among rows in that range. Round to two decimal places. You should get 2.88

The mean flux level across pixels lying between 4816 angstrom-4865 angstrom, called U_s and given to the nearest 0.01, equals 3.07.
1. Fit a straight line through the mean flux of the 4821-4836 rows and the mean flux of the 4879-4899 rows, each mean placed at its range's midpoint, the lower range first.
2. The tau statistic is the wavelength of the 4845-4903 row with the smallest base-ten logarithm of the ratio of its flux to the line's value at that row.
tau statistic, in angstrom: 4859.61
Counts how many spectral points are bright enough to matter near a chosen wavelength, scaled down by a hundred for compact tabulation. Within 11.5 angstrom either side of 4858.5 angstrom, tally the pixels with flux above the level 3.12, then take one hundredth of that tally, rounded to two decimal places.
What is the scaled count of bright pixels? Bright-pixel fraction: 0.01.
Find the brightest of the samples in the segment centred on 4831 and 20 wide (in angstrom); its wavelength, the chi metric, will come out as 4830.61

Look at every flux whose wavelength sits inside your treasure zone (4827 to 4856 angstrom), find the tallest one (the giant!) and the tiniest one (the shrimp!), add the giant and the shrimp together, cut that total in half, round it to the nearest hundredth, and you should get 3.06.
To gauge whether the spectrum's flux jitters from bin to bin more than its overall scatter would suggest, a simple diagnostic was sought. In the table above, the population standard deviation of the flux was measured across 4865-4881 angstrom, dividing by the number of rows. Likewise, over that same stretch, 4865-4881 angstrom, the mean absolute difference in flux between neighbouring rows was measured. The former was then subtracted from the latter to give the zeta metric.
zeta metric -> -0.026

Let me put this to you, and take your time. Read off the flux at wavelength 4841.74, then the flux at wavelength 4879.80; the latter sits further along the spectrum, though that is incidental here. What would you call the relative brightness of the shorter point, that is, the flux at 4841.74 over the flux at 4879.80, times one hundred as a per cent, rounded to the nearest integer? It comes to 101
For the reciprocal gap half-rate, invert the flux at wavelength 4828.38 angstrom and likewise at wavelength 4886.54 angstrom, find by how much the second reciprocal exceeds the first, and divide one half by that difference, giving 25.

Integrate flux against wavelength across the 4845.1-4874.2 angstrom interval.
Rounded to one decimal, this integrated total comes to 84.8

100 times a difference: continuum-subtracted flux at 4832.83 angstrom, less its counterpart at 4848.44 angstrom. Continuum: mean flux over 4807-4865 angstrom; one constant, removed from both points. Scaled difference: 9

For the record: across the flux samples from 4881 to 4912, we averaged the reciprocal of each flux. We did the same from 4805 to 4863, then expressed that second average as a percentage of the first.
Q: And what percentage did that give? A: 101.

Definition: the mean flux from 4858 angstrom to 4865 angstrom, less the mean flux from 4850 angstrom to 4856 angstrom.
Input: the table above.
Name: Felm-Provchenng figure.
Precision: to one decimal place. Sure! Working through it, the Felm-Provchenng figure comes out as -0.2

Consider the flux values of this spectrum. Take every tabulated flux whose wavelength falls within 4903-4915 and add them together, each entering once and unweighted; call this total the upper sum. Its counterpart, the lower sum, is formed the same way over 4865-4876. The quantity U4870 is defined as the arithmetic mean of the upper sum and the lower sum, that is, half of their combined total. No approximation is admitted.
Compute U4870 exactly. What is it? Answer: 15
